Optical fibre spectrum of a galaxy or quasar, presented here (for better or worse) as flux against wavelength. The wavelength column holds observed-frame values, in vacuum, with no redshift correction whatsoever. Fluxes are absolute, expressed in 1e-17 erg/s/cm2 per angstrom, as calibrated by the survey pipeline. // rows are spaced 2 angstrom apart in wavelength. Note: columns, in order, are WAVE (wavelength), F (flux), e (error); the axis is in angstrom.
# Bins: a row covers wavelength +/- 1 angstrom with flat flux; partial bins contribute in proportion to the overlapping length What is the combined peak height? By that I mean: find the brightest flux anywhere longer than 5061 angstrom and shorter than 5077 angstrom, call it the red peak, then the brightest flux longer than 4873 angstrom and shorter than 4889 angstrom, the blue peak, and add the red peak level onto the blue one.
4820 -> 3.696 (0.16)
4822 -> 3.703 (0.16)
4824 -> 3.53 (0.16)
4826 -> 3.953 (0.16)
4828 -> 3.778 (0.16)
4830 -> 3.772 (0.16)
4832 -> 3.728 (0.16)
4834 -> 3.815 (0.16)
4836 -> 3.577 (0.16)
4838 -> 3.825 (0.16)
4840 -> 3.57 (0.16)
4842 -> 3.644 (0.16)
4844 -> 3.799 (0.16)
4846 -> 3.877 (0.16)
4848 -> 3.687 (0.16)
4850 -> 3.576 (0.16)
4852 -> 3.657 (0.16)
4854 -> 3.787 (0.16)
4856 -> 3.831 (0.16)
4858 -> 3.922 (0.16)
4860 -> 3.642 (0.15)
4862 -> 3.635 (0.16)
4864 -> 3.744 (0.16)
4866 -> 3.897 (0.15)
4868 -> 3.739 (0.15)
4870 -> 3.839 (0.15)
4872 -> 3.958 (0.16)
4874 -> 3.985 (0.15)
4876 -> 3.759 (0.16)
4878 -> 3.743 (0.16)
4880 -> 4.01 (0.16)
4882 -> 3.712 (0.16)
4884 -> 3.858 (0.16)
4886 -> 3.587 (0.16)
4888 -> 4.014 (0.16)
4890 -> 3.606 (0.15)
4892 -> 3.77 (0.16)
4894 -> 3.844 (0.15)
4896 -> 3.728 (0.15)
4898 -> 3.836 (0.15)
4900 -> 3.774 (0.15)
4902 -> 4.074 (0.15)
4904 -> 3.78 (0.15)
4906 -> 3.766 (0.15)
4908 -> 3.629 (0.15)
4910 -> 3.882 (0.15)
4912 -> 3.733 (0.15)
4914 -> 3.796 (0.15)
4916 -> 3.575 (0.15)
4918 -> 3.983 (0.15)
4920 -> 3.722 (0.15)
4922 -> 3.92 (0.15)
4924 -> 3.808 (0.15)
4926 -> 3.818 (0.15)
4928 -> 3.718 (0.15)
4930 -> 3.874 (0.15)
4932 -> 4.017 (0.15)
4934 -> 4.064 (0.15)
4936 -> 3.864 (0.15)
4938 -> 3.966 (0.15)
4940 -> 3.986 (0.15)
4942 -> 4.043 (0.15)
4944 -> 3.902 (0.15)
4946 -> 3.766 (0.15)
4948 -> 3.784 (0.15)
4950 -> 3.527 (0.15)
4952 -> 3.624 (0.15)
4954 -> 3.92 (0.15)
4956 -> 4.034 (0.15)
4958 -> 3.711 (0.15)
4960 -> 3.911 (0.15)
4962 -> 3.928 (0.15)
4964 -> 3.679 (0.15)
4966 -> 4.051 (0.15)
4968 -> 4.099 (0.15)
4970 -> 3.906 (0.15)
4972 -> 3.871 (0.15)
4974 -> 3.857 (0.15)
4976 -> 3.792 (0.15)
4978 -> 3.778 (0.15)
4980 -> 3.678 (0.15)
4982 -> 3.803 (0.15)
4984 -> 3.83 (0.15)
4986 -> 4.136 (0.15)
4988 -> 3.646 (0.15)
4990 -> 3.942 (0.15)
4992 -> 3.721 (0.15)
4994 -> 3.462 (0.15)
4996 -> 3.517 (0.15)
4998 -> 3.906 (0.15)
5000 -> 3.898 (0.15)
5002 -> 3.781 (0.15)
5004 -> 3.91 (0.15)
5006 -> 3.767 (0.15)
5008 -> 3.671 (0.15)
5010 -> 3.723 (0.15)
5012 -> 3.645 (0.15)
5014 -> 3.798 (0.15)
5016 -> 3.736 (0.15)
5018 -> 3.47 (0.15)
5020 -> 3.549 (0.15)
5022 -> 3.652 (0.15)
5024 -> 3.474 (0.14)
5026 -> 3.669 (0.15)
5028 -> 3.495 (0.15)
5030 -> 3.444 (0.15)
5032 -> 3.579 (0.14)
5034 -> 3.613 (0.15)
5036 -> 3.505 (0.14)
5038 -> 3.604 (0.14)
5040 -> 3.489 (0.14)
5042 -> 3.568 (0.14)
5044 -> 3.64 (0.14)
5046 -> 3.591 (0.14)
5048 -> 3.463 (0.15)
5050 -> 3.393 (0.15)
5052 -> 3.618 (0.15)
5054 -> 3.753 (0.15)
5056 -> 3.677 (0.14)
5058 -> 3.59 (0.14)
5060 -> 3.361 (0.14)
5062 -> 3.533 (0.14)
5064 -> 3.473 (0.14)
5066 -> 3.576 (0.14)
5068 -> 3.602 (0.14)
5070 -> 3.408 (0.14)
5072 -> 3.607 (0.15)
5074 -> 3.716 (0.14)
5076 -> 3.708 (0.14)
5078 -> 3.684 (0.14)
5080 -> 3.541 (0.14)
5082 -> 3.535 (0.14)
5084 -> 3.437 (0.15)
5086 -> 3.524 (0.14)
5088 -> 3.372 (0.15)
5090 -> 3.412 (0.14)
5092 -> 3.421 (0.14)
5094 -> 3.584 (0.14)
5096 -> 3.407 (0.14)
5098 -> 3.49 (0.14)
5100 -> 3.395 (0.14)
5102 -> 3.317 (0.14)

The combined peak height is 7.73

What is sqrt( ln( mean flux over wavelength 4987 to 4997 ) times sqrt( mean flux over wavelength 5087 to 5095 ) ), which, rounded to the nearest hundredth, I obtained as 1.55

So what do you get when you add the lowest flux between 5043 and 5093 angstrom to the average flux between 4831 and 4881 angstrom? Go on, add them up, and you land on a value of 7.13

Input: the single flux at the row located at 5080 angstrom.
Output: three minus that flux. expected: -0.541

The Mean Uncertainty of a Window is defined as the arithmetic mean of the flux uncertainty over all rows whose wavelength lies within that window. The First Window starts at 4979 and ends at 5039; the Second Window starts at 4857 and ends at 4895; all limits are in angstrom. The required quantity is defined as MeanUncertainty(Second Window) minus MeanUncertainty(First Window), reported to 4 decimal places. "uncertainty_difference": 0.0076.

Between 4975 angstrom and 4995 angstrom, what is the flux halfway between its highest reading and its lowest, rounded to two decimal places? 3.80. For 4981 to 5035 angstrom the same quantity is 3.79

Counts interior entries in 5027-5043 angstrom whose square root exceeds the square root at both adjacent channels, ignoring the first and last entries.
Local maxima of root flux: 2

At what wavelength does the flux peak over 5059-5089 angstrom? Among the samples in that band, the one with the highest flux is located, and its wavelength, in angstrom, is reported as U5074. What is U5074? 5074 angstrom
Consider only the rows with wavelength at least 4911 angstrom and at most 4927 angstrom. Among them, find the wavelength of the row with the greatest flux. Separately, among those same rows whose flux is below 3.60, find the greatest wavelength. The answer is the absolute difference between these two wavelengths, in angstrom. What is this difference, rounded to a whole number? 2 angstrom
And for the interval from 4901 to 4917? 14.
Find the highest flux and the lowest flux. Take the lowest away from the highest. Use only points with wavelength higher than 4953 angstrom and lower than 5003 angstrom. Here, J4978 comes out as 0.67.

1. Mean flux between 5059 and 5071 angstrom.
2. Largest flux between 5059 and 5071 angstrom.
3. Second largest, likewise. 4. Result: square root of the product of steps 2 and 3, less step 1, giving 0.10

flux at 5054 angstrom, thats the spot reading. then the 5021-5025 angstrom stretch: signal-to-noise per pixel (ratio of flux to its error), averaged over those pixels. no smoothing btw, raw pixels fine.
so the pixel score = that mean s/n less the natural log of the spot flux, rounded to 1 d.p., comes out 23.3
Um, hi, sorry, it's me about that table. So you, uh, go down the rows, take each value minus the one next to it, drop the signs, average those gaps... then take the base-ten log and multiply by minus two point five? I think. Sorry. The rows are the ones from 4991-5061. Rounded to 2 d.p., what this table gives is 2.26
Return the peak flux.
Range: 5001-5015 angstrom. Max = 3.91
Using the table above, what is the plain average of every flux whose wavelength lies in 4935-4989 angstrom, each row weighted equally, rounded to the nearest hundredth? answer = 3.86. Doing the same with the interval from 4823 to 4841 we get 3.73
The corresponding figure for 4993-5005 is 3.75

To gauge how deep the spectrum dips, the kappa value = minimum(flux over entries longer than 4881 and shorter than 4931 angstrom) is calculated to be 3.575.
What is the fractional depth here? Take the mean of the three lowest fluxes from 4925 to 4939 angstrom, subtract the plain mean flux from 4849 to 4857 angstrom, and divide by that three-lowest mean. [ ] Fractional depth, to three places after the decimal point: 0.023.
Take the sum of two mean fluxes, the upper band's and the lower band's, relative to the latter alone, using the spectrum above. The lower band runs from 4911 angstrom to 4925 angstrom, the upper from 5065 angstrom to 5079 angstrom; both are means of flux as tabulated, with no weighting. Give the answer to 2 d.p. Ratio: 1.95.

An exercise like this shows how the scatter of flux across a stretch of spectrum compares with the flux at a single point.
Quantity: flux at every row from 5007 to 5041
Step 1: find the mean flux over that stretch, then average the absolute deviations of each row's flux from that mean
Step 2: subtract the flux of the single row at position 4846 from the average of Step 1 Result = -3.79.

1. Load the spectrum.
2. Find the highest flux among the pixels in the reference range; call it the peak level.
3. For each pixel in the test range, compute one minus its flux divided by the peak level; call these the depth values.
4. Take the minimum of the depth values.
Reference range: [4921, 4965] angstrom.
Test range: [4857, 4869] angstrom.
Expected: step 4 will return 0.035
